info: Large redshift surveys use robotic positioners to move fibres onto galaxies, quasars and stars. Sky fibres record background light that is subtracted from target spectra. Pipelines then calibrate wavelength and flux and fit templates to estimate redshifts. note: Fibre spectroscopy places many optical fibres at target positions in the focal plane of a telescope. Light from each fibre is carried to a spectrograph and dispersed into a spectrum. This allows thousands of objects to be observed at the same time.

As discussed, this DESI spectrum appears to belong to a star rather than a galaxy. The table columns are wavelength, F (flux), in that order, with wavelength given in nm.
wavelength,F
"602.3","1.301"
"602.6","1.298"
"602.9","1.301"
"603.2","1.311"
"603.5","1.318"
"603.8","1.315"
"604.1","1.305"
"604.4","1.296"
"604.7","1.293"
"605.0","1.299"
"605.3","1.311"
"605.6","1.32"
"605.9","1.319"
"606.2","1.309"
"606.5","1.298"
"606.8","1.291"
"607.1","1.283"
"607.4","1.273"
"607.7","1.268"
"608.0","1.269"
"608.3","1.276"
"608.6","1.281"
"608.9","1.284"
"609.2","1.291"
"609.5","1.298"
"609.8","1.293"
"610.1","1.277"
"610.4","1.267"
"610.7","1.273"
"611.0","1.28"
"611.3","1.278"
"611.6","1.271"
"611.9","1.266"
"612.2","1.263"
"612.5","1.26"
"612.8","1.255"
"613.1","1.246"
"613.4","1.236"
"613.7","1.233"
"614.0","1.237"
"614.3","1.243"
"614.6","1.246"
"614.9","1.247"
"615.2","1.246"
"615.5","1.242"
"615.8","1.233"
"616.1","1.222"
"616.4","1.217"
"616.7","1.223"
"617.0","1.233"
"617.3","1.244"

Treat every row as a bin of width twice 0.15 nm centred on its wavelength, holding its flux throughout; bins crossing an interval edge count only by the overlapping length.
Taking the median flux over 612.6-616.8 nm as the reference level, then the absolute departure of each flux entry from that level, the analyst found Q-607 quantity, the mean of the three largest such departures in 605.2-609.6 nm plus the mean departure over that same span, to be 0.13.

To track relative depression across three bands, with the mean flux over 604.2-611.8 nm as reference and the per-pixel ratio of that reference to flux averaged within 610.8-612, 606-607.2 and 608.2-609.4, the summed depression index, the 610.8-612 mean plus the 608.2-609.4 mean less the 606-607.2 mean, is 1.02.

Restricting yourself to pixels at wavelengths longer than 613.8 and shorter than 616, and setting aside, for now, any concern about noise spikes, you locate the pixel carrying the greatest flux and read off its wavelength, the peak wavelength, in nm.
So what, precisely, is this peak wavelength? 614.9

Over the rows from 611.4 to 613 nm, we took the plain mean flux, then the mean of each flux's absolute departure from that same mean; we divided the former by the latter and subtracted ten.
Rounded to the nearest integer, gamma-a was 277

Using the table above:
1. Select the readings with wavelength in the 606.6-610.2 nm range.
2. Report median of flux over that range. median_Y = 1.28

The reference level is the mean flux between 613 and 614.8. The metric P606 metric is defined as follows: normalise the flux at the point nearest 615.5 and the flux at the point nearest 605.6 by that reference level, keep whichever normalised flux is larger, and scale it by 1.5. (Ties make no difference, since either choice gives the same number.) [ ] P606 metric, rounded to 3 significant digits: 1.60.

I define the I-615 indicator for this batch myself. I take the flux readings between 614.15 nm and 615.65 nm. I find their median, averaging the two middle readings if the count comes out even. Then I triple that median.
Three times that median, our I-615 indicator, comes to 3.74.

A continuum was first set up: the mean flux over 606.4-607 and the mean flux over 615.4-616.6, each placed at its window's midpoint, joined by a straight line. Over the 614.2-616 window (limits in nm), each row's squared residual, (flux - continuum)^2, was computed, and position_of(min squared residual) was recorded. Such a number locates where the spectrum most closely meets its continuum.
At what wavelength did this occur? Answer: 614.3 nm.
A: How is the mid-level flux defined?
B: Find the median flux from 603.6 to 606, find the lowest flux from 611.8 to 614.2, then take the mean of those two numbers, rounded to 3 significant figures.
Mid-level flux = 1.27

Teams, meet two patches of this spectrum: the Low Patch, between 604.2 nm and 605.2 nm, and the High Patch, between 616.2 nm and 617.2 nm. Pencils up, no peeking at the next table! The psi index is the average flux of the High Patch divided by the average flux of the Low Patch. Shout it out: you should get 0.94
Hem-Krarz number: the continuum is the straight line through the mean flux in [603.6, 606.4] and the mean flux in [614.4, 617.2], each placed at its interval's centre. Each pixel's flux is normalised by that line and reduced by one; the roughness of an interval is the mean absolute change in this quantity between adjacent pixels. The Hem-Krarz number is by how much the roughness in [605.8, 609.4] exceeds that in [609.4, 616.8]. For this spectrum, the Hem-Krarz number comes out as 0.0010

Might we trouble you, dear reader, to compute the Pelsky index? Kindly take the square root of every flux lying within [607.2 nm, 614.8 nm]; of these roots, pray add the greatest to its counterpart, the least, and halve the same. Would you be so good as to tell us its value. 1.12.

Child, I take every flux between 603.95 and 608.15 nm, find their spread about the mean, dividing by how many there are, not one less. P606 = 0.017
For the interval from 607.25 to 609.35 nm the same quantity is 0.008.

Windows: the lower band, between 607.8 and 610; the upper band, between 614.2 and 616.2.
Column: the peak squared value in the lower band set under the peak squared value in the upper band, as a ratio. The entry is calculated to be 0.923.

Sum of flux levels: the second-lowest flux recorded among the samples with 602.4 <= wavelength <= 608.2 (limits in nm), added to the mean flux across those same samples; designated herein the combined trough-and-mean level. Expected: 2.57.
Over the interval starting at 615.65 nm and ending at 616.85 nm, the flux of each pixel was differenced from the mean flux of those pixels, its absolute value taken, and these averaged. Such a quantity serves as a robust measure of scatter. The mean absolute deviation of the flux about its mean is 0.0046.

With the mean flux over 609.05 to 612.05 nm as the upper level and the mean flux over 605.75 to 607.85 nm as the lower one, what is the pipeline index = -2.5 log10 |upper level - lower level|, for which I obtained 4.79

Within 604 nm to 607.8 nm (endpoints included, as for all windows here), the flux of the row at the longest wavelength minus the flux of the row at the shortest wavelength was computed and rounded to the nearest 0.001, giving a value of -0.037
